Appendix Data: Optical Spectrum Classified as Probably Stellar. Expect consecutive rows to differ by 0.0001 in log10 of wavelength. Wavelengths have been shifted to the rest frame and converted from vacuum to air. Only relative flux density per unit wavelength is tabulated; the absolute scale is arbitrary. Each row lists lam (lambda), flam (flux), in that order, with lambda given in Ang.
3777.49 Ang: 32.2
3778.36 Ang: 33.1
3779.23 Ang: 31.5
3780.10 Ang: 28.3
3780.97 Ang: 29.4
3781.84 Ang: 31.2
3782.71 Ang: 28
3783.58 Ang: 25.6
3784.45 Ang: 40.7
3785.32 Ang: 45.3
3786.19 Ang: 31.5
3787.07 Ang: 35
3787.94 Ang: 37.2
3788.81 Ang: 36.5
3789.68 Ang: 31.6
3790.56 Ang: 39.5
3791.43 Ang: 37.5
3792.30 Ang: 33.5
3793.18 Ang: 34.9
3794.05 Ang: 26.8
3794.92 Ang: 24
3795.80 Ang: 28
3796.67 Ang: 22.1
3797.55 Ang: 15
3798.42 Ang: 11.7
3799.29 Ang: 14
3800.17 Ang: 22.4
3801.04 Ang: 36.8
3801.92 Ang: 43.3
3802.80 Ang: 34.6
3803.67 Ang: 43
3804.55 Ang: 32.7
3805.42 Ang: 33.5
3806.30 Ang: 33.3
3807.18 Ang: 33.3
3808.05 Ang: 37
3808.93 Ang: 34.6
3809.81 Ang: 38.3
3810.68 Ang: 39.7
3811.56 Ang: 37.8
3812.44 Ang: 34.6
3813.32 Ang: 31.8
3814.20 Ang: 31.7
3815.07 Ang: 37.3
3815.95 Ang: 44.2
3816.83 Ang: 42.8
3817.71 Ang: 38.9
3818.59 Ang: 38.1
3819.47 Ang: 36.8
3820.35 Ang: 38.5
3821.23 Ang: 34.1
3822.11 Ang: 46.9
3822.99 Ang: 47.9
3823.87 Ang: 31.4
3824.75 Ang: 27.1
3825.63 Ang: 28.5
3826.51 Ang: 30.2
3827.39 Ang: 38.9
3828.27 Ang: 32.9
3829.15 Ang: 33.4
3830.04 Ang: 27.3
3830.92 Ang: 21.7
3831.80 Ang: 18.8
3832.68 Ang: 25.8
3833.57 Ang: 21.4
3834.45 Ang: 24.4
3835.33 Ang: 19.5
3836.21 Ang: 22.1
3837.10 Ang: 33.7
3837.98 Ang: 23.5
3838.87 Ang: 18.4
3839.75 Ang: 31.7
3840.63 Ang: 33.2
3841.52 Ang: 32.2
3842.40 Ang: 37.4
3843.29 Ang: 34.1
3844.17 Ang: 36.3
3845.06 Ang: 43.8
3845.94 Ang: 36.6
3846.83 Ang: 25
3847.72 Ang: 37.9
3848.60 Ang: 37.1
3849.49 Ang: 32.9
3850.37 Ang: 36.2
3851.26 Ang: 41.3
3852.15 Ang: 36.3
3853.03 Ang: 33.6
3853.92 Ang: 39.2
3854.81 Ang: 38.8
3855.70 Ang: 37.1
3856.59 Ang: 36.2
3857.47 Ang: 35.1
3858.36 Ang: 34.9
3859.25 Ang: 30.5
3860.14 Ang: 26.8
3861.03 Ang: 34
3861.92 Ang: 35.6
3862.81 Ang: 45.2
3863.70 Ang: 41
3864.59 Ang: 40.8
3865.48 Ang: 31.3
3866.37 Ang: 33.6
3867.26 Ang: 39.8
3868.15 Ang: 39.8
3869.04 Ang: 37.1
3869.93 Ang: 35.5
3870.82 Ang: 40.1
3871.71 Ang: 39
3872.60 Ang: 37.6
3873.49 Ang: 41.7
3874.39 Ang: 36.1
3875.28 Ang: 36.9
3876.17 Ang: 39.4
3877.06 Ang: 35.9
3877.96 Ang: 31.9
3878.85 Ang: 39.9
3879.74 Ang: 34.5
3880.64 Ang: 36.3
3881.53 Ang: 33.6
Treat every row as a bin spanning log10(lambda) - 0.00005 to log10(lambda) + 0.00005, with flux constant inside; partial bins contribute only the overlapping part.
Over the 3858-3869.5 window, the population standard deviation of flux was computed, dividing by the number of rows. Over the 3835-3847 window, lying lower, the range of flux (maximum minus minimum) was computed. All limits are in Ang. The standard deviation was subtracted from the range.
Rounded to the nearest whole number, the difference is 21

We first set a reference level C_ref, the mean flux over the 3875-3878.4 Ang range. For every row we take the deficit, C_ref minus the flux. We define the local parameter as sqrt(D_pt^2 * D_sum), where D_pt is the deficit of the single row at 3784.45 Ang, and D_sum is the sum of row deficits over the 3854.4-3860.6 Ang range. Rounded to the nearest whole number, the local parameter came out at 17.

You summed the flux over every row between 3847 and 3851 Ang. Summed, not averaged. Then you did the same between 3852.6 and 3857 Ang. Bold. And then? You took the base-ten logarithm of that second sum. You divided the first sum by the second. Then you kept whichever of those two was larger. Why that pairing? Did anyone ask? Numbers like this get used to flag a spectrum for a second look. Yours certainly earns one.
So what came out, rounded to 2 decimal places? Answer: 2.27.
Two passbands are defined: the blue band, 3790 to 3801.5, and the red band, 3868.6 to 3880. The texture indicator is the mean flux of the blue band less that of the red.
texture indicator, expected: -11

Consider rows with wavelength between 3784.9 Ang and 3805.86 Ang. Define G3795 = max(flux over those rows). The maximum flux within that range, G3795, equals 45.3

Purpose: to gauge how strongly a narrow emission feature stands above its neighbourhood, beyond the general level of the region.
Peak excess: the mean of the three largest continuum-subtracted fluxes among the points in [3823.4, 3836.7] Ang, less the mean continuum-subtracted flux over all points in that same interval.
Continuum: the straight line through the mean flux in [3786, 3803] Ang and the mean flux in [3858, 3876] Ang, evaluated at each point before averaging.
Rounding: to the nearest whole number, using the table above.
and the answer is 8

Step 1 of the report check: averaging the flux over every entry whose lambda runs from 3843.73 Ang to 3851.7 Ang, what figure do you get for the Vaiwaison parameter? 36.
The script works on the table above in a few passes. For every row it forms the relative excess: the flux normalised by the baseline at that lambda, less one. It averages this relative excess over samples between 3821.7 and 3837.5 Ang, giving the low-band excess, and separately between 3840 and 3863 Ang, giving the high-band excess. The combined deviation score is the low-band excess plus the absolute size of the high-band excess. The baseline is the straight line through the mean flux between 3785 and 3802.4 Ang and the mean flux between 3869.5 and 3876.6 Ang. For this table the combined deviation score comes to -0.11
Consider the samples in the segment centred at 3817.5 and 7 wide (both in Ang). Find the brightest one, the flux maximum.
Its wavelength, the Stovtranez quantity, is 3815.95 Ang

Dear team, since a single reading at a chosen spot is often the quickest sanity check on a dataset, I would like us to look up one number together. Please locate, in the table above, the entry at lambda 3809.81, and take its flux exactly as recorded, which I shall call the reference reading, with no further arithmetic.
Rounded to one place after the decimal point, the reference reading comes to 38.3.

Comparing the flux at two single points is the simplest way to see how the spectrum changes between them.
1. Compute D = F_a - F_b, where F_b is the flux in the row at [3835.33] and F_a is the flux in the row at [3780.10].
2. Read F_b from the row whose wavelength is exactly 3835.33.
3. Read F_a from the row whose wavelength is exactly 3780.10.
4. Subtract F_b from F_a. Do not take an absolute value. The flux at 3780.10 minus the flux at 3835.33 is 9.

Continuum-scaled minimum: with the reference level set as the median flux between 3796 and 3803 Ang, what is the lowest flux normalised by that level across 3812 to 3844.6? 0.8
